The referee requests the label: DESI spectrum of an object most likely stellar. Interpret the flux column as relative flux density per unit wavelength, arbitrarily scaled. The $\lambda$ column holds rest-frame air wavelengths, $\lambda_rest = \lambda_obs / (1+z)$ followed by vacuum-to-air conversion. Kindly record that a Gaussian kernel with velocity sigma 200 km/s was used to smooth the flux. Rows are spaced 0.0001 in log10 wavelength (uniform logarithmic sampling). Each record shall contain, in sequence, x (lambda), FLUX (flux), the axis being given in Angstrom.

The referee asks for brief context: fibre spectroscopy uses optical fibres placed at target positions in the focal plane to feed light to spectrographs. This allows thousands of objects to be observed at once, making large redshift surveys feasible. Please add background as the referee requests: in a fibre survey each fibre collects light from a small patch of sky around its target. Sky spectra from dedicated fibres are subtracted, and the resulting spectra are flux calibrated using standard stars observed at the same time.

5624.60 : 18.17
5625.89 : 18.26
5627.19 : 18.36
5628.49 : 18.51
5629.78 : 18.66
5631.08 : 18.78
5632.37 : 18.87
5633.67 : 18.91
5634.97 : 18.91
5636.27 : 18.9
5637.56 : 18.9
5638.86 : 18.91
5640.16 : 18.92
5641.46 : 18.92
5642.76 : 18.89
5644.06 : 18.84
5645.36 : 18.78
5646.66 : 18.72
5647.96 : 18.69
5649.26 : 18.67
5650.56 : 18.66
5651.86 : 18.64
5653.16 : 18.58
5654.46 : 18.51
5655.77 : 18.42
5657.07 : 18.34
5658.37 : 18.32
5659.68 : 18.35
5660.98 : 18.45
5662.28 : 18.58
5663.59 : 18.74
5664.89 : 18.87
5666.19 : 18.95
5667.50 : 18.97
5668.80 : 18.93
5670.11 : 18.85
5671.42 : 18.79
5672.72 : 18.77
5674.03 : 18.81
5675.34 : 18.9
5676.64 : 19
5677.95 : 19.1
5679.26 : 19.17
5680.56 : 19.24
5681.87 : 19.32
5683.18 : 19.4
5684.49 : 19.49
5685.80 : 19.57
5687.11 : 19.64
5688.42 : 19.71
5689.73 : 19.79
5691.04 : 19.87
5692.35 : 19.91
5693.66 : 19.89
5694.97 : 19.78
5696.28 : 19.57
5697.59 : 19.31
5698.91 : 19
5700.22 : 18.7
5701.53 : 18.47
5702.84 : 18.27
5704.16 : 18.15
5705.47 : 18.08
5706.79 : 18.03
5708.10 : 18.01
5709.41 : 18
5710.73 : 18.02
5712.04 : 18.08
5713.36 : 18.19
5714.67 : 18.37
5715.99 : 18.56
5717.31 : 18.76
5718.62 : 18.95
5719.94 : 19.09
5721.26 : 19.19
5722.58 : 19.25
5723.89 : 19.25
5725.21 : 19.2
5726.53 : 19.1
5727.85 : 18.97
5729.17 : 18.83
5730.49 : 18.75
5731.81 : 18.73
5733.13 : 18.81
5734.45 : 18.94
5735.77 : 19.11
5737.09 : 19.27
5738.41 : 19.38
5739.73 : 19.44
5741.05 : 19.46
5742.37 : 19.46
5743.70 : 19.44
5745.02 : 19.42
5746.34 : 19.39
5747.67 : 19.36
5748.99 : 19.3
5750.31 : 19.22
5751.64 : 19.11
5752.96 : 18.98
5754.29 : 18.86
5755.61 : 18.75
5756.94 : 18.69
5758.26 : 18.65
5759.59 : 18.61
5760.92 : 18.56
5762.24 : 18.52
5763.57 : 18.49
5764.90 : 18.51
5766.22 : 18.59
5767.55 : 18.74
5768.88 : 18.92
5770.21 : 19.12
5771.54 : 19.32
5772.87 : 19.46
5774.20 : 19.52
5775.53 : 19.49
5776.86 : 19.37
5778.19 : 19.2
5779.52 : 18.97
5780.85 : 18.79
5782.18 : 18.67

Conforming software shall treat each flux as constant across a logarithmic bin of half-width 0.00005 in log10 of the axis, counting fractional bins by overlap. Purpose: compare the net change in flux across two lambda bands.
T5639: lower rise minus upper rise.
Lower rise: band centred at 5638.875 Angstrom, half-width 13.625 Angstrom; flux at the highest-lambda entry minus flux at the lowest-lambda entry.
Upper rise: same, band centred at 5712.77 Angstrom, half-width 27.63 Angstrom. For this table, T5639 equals 0.5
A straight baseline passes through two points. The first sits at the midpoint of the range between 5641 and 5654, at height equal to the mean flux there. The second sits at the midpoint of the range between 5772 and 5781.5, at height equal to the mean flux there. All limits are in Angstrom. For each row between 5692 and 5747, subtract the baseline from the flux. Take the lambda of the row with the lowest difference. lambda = 5709.41 Angstrom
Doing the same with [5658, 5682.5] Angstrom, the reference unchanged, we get 5658.37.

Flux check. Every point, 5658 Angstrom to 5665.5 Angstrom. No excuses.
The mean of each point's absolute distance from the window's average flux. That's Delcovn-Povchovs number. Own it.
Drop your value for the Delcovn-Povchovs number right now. 0.18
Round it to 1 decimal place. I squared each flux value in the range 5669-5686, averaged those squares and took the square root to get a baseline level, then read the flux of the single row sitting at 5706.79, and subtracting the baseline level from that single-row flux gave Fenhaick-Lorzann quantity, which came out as -1.1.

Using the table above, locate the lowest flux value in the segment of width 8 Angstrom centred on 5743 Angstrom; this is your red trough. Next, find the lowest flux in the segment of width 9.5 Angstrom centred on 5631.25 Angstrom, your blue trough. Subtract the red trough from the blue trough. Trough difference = -1.0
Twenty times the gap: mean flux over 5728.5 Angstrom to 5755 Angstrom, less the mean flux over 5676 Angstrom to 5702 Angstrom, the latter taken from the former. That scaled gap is -5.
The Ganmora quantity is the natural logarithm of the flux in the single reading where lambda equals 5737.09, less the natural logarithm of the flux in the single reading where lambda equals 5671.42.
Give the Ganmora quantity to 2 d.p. 0.03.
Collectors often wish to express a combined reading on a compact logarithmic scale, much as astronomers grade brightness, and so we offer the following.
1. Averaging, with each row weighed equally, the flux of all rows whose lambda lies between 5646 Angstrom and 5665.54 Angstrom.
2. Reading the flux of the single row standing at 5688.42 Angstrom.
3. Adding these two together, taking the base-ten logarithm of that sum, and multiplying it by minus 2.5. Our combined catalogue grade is -3.96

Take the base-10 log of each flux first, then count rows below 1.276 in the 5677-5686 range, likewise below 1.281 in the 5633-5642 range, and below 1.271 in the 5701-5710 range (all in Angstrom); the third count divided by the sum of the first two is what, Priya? 1.0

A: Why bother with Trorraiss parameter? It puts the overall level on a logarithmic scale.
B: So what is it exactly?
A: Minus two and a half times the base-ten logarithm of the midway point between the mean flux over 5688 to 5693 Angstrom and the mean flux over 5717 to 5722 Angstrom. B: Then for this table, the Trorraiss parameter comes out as -3.22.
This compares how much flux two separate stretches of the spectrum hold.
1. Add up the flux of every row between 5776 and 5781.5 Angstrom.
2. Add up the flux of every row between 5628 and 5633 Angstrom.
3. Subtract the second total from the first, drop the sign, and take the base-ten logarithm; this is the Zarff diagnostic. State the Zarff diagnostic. 0.18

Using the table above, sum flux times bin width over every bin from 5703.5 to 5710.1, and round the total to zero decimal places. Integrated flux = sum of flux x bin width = 119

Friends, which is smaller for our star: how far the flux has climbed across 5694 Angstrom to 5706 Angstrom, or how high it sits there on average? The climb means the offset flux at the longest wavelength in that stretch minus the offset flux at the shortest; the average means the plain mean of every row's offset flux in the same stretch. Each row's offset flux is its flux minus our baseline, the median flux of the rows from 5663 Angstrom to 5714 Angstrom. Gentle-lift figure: -1.7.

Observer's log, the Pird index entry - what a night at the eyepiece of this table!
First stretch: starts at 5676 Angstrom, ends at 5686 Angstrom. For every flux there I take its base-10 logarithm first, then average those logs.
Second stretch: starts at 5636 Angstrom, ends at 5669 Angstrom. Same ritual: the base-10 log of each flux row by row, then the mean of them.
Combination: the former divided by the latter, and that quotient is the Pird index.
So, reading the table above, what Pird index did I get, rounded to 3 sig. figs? 1.01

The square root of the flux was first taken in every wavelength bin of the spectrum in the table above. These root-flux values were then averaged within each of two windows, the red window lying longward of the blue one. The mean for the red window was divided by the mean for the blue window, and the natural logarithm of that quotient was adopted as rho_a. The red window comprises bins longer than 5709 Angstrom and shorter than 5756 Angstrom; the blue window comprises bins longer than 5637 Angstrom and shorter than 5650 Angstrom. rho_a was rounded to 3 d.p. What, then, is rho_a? 0.004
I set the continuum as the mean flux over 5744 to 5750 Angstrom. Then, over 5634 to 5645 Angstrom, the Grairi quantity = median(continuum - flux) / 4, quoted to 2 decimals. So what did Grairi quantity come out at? 0.12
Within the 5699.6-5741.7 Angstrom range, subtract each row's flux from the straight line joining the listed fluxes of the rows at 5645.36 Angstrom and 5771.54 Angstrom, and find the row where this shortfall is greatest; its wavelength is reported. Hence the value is 5709.41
